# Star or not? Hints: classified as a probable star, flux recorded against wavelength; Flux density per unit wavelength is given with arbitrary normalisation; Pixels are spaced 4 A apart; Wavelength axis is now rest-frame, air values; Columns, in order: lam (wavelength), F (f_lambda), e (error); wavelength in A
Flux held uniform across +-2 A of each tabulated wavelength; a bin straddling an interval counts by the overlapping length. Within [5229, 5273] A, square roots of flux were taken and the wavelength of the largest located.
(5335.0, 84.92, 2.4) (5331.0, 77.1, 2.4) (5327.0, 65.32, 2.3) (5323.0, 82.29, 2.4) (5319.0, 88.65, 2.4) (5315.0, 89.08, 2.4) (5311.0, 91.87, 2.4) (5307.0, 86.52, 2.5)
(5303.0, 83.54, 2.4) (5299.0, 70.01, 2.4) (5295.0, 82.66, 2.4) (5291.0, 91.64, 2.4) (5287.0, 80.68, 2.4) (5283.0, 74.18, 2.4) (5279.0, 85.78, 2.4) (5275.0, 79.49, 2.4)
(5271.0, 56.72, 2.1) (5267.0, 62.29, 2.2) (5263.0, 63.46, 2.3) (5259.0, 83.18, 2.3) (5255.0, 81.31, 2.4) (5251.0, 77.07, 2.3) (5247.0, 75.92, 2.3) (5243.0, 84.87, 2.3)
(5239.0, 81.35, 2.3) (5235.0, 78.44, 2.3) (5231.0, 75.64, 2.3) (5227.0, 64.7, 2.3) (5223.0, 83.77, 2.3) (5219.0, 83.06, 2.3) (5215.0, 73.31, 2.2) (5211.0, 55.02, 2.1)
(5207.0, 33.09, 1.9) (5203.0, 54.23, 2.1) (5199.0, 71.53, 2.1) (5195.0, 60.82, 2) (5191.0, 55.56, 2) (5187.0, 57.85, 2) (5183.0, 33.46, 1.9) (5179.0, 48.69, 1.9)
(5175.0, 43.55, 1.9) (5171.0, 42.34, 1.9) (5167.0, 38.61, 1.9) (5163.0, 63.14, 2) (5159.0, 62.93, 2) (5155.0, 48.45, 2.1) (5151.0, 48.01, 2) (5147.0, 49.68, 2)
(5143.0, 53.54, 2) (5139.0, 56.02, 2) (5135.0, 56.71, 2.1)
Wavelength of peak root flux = 5243.0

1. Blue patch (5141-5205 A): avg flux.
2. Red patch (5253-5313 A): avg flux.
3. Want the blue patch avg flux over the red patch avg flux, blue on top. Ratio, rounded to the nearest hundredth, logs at 0.67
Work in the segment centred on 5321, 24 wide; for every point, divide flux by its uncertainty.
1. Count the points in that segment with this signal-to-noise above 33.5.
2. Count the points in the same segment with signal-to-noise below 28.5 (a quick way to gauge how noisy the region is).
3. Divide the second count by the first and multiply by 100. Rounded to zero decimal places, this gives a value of 25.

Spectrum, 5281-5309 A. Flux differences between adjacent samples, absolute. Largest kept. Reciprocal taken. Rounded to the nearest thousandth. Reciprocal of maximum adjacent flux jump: 0.074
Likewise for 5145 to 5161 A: 0.069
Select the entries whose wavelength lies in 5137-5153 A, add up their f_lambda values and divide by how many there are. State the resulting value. 52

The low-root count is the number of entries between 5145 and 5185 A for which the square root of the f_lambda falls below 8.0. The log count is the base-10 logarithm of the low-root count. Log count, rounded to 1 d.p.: 1.0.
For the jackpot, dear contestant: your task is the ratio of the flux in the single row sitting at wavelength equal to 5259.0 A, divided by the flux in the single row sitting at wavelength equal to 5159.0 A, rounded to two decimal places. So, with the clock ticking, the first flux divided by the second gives 1.32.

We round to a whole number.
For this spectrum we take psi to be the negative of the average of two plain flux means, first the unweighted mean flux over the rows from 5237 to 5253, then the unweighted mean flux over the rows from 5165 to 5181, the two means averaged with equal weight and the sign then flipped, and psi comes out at -62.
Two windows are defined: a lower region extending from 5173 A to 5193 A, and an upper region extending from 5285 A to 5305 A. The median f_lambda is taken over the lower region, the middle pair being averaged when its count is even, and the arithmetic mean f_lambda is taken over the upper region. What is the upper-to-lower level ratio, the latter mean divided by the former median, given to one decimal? 1.7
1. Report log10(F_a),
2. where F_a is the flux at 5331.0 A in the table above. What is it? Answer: 1.89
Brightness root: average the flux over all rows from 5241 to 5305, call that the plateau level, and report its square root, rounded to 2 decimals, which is 8.78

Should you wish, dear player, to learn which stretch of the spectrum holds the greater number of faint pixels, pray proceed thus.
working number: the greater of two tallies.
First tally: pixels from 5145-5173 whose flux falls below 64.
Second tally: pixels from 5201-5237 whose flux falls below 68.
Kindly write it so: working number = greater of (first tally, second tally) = 7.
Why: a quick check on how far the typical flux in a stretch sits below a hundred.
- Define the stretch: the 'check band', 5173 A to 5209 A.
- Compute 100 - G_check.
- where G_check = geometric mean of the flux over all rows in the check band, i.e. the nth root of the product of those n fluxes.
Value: 51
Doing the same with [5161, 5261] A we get 38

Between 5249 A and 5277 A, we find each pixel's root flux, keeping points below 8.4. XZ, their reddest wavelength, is 5271.0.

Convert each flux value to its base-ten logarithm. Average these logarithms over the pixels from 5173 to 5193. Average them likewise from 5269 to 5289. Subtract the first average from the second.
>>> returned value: 0.20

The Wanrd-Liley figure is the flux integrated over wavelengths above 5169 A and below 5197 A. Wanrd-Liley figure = 1369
